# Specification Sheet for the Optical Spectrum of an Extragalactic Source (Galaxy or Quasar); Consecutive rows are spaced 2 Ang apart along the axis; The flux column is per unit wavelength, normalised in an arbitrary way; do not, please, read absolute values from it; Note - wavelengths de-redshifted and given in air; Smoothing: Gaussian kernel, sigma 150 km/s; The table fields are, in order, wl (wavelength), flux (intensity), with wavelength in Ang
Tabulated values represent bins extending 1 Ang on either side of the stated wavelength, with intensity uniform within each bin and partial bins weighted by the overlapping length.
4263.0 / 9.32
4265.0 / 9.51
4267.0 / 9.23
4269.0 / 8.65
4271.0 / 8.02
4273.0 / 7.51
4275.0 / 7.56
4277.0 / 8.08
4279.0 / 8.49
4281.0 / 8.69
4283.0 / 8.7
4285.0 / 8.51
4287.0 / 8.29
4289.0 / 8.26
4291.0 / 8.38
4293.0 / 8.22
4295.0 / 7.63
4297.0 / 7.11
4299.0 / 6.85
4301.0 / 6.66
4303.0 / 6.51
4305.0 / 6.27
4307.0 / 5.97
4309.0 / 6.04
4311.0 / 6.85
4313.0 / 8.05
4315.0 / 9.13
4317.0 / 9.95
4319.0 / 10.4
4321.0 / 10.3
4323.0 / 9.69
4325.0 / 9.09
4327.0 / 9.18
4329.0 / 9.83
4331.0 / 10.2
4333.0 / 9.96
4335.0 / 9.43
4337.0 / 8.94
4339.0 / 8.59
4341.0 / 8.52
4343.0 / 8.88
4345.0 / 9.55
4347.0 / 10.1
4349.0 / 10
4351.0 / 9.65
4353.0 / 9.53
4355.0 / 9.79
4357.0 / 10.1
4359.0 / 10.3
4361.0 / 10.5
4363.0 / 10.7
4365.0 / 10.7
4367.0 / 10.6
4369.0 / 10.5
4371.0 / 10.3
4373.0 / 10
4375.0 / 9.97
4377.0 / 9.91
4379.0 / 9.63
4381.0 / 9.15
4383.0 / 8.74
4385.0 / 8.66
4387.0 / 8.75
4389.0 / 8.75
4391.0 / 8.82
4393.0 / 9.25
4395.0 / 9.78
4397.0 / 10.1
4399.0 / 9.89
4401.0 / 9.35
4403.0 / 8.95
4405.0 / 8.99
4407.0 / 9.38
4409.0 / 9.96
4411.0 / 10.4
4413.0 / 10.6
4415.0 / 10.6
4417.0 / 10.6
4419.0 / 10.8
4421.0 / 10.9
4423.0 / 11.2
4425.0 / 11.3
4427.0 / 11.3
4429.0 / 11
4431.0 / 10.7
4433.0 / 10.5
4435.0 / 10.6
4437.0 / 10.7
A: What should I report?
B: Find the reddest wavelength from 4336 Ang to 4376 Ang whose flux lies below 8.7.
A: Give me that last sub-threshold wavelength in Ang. 4341.0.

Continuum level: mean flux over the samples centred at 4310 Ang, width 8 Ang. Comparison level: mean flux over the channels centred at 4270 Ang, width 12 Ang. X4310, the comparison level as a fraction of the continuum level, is 1.25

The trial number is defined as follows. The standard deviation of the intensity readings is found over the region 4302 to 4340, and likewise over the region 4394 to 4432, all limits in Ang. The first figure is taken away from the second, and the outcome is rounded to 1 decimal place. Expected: -0.8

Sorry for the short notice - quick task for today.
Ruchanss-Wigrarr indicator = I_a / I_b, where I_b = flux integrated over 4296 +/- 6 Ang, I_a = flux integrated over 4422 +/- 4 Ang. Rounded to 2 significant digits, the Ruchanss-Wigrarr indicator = 0.99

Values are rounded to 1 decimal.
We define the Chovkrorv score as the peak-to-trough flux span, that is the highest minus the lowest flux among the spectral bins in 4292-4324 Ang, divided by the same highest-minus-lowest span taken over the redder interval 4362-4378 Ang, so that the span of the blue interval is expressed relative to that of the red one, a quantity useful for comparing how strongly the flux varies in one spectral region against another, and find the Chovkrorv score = 5.6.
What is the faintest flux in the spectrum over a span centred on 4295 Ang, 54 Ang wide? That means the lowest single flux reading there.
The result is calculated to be 5.97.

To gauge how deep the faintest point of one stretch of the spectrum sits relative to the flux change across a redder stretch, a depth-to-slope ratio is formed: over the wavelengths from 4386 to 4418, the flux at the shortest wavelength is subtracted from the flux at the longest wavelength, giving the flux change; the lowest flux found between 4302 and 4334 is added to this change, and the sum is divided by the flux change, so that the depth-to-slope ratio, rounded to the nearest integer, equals 4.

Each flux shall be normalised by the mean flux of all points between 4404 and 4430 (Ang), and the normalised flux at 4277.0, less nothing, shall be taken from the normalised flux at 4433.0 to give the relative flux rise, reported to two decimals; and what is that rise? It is 0.23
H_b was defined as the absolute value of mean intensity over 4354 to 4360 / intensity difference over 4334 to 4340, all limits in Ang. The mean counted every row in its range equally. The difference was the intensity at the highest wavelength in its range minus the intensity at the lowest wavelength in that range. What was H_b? 12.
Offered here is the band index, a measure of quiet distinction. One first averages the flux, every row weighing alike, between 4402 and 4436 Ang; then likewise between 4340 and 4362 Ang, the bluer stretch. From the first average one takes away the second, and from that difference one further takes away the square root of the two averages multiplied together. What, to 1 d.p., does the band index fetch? -9.3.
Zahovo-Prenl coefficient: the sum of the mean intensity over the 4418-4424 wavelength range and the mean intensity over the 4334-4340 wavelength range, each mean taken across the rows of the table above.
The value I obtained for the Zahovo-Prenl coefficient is 20.0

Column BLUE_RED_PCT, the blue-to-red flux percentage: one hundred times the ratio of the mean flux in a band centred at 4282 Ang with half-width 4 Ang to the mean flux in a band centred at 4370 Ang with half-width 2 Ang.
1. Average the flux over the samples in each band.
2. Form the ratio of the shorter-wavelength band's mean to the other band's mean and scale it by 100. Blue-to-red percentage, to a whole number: 83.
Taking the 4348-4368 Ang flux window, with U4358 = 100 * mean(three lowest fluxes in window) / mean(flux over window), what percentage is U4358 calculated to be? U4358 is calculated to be 94.8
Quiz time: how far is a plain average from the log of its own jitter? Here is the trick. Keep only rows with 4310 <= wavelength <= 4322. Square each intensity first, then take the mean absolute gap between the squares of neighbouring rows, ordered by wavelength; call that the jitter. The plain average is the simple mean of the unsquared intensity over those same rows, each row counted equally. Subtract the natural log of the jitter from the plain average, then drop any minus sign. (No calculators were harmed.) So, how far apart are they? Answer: 6.6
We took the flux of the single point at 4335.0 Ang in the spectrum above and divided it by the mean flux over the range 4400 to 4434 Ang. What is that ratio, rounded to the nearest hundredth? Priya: 0.91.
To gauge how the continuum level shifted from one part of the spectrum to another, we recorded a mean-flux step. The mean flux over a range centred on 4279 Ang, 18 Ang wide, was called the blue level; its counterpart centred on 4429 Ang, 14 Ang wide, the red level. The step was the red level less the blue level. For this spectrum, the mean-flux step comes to 2.7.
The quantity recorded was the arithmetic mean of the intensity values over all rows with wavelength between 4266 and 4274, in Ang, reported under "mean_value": 8.4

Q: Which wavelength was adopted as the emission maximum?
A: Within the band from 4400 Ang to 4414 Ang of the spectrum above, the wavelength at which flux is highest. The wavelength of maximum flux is 4413.0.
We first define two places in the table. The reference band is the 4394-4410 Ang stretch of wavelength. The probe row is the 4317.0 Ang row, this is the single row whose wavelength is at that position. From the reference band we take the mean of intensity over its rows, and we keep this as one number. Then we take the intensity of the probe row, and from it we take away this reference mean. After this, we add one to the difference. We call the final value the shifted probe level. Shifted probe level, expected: 1.4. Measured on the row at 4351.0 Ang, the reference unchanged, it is 1.1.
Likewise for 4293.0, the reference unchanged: -0.3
